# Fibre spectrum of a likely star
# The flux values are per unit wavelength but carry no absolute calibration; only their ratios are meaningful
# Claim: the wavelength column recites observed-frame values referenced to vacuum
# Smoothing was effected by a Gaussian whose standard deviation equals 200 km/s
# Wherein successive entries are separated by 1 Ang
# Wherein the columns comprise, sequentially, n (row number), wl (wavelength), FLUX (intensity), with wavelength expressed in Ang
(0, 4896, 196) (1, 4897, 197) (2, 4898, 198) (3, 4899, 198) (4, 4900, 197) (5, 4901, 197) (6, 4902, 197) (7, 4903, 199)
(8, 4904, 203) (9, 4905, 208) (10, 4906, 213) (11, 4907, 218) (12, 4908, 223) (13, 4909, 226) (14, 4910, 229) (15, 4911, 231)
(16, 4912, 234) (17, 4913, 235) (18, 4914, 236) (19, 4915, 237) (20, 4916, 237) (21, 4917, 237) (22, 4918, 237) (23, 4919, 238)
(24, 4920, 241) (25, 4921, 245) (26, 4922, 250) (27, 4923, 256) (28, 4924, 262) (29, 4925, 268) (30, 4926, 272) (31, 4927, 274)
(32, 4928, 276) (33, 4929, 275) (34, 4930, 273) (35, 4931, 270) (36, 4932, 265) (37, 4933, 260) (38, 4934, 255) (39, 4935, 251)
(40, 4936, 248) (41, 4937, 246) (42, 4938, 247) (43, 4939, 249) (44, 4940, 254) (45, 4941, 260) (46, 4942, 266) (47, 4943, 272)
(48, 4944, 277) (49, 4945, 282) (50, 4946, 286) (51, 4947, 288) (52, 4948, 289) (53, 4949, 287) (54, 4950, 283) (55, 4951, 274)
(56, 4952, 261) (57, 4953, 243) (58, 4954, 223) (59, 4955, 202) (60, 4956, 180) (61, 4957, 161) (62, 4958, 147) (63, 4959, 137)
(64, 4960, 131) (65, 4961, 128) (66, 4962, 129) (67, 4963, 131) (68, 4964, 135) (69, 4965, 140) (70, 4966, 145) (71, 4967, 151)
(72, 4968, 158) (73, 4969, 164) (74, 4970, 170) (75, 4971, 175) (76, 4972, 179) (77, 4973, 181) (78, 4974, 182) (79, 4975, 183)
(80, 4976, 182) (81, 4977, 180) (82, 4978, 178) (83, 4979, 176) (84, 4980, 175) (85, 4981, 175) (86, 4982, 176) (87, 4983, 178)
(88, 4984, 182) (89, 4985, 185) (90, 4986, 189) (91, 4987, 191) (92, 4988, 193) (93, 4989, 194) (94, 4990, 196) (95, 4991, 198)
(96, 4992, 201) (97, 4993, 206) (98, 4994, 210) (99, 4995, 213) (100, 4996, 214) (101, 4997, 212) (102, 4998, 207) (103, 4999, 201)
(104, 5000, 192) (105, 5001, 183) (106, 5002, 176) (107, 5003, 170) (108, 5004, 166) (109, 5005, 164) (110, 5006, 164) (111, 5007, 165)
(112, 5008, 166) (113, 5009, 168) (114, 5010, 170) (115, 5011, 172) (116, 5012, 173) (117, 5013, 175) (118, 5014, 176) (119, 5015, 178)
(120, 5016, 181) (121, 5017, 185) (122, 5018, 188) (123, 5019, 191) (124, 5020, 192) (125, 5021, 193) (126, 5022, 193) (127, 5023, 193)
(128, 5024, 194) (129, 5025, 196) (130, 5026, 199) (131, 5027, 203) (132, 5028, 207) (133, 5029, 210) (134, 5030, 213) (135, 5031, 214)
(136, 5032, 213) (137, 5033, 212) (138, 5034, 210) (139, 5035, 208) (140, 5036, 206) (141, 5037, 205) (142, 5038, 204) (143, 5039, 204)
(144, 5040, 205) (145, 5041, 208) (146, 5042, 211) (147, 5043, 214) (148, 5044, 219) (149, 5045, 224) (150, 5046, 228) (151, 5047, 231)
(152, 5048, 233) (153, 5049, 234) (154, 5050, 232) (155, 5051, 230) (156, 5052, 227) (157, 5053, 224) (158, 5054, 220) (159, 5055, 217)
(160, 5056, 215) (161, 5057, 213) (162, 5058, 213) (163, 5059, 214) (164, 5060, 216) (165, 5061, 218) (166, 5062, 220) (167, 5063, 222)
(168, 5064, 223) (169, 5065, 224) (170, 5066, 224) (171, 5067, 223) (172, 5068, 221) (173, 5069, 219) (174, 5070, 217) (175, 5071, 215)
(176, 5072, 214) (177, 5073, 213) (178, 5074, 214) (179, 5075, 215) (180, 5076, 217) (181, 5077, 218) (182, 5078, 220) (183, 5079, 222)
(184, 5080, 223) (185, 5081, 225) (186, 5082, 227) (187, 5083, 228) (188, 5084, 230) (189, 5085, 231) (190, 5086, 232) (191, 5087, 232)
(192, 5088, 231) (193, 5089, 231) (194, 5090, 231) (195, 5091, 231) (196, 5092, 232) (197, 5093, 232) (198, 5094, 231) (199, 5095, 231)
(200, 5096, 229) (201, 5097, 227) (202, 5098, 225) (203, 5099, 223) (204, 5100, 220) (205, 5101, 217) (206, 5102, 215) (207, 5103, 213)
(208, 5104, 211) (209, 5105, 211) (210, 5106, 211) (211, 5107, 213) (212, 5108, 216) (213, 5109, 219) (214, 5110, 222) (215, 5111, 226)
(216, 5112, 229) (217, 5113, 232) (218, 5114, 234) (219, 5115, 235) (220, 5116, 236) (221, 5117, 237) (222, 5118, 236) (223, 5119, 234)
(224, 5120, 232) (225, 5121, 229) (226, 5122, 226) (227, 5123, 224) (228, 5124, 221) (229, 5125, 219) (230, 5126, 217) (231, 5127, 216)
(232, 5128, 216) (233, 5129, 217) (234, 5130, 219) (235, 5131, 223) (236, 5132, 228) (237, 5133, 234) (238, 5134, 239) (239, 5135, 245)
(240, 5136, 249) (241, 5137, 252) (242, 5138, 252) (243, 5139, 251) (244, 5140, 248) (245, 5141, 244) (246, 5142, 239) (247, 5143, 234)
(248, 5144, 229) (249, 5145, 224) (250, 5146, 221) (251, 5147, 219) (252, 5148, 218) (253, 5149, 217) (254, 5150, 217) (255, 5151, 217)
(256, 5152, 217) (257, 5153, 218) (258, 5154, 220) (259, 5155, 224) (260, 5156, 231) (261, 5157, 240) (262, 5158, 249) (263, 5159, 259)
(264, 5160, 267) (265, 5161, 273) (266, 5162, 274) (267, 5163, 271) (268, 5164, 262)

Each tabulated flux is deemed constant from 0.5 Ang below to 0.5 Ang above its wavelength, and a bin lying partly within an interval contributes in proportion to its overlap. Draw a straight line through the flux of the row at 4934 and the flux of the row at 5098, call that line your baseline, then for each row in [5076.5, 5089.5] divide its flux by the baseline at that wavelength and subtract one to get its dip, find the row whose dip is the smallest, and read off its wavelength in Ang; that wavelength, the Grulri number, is 5077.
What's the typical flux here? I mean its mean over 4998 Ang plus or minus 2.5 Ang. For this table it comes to 205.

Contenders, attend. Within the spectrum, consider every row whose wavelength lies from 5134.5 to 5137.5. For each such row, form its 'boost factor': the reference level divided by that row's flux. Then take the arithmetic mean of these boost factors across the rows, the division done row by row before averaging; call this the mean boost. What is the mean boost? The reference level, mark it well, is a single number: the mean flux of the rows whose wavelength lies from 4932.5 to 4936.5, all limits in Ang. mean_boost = 1.02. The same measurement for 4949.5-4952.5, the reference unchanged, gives 0.93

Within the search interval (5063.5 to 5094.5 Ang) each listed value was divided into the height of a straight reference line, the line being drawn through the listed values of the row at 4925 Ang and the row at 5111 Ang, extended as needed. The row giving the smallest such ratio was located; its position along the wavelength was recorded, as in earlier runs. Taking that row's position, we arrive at 5093 Ang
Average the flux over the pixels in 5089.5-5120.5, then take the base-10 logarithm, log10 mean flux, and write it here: 2.35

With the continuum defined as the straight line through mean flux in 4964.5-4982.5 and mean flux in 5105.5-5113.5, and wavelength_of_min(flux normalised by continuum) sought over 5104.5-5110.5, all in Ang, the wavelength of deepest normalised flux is 5106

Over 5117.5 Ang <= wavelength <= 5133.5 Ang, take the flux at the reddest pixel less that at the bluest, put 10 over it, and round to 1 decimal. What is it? -5.0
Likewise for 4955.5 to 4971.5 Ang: -2.0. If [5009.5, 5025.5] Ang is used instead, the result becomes 0.4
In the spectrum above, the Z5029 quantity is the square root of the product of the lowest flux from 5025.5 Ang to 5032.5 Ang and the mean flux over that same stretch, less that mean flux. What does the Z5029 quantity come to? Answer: -4.8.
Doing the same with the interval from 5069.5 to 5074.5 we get -0.8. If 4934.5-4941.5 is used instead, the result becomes -2.4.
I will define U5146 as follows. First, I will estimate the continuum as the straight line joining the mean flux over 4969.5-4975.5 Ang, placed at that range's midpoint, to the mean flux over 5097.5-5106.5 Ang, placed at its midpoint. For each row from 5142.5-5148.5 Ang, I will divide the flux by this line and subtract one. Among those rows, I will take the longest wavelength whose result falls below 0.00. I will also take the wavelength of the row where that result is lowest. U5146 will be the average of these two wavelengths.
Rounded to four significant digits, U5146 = 5148 Ang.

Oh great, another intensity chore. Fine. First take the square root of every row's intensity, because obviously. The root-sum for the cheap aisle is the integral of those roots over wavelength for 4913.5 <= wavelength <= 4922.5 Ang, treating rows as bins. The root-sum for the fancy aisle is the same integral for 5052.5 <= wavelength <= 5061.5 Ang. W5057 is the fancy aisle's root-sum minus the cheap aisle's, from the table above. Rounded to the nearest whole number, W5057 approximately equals -7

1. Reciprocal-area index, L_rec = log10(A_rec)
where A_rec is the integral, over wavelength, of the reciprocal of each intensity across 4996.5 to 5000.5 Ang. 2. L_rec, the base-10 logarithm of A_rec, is -1.70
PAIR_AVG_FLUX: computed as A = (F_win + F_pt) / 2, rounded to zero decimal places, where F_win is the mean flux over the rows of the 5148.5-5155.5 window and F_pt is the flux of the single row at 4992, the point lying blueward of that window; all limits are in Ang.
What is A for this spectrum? 210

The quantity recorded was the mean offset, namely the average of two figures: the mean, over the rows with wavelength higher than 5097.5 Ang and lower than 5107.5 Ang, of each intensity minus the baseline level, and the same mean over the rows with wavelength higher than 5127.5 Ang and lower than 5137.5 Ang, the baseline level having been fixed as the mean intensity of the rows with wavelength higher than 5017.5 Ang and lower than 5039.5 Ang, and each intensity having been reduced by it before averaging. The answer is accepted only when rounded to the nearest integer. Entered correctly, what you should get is 22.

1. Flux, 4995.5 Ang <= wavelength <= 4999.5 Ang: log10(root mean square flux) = 2.319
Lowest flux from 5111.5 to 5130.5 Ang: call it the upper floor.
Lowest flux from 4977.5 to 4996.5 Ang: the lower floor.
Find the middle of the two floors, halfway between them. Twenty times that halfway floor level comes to 3910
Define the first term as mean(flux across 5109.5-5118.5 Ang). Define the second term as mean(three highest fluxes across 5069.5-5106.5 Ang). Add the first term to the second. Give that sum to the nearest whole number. 464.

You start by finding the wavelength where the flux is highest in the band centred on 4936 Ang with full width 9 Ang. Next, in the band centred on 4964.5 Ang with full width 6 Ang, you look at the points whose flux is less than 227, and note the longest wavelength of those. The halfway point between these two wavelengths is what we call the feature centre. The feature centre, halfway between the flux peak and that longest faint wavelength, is 4949.5 Ang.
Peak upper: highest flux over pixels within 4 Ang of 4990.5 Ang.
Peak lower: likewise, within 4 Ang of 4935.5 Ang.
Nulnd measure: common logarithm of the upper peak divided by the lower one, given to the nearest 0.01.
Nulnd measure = -0.10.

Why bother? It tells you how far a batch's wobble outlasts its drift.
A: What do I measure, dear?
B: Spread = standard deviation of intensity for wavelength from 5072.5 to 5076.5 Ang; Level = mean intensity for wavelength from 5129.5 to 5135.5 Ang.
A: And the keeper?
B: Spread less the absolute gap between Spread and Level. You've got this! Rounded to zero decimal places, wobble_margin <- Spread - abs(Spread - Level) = -228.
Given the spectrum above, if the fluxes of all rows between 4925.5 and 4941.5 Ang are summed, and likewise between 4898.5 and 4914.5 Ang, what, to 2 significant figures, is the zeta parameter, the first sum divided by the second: 1.2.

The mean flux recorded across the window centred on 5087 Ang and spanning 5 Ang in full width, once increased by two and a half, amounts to 234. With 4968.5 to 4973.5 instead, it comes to 176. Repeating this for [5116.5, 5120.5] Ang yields 237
